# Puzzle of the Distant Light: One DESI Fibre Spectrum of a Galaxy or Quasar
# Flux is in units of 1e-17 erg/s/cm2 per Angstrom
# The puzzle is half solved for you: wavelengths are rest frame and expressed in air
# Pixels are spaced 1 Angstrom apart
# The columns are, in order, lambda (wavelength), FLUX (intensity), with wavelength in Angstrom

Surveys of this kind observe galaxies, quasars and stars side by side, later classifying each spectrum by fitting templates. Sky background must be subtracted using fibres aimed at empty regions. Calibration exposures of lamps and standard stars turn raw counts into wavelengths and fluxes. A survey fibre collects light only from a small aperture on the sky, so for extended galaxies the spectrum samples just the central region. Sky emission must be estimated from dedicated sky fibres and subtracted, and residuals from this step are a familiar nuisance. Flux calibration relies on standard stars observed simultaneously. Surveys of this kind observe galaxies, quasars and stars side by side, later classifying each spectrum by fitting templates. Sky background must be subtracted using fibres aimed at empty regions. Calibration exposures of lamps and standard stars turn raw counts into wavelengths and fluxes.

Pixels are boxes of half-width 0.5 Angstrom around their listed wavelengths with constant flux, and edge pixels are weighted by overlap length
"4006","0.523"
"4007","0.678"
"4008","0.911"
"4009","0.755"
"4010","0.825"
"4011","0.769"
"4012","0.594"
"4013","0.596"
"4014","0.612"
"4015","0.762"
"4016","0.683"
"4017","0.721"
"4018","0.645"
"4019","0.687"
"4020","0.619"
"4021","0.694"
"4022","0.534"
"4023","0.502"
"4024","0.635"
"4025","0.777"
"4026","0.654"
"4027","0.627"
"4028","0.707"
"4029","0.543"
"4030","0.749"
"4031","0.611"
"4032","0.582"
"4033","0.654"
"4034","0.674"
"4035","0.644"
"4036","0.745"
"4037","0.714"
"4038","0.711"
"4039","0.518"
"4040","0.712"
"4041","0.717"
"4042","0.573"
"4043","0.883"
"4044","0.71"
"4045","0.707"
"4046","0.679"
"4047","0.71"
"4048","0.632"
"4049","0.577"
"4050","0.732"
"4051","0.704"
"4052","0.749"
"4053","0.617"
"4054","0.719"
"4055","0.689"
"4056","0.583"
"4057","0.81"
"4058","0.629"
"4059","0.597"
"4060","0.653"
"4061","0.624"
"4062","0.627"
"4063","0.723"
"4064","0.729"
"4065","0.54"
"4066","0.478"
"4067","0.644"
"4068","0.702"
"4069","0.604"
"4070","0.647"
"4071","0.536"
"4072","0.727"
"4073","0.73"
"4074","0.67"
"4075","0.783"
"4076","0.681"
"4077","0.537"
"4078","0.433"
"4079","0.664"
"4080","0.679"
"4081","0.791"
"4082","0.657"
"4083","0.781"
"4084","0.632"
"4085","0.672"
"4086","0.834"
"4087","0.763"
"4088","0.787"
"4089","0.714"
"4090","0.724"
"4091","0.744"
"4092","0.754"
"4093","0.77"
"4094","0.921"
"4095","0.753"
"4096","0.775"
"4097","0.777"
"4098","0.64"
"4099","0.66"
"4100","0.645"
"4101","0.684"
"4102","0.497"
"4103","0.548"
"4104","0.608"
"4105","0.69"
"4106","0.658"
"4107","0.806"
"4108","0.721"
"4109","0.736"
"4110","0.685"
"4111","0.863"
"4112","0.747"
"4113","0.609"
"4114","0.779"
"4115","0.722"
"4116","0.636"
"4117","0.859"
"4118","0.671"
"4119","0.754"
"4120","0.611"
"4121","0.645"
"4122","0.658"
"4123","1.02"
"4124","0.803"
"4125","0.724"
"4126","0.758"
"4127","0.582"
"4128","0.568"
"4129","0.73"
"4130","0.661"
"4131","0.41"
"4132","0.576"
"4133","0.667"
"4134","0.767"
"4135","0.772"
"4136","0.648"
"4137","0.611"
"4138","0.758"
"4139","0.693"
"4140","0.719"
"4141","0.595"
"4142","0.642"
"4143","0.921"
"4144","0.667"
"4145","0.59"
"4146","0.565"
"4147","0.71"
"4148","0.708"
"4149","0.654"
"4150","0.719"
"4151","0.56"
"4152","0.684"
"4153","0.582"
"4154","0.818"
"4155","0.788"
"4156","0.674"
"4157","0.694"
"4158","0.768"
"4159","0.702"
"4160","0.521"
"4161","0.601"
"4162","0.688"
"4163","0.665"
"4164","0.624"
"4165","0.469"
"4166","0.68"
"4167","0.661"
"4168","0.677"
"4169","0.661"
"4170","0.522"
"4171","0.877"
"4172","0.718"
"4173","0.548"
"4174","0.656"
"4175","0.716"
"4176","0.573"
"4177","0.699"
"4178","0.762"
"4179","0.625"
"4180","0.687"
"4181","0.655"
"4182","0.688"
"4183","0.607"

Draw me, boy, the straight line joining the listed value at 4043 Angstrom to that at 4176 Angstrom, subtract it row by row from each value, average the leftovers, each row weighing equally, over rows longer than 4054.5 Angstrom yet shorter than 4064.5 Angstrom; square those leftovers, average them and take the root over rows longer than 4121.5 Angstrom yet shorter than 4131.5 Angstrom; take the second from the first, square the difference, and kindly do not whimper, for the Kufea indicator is 0.11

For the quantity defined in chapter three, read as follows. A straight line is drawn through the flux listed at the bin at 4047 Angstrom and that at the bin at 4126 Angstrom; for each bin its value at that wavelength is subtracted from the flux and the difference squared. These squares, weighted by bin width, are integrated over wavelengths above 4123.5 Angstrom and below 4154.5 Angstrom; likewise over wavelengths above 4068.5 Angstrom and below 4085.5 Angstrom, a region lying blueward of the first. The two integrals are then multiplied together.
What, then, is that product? 0.12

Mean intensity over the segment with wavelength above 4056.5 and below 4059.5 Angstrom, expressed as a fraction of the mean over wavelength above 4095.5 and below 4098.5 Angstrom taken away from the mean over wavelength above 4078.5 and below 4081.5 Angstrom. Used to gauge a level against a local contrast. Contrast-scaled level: -35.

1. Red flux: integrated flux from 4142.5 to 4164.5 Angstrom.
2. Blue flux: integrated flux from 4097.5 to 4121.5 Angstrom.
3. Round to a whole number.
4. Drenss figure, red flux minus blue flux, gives -2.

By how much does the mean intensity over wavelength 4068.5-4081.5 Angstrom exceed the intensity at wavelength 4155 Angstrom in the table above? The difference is -0.14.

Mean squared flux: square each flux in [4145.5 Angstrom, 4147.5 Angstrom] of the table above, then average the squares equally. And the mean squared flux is 0.412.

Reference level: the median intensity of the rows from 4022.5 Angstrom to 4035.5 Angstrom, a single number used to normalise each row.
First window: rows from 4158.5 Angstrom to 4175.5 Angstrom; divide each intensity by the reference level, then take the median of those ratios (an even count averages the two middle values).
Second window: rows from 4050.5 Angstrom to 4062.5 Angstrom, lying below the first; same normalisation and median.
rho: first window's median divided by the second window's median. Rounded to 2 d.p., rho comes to 1.03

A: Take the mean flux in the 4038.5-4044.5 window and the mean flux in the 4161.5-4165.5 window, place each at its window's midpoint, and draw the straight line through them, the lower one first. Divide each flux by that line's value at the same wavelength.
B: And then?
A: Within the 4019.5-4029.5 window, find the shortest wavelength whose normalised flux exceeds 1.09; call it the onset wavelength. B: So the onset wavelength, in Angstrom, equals 4025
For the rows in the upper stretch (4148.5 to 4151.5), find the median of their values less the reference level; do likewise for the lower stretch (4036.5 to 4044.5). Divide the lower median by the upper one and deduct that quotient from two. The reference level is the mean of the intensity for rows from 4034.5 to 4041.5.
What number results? 3.2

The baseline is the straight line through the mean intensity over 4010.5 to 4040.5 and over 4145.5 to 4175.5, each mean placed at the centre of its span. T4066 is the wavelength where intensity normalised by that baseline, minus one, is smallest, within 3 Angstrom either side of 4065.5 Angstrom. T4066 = 4066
